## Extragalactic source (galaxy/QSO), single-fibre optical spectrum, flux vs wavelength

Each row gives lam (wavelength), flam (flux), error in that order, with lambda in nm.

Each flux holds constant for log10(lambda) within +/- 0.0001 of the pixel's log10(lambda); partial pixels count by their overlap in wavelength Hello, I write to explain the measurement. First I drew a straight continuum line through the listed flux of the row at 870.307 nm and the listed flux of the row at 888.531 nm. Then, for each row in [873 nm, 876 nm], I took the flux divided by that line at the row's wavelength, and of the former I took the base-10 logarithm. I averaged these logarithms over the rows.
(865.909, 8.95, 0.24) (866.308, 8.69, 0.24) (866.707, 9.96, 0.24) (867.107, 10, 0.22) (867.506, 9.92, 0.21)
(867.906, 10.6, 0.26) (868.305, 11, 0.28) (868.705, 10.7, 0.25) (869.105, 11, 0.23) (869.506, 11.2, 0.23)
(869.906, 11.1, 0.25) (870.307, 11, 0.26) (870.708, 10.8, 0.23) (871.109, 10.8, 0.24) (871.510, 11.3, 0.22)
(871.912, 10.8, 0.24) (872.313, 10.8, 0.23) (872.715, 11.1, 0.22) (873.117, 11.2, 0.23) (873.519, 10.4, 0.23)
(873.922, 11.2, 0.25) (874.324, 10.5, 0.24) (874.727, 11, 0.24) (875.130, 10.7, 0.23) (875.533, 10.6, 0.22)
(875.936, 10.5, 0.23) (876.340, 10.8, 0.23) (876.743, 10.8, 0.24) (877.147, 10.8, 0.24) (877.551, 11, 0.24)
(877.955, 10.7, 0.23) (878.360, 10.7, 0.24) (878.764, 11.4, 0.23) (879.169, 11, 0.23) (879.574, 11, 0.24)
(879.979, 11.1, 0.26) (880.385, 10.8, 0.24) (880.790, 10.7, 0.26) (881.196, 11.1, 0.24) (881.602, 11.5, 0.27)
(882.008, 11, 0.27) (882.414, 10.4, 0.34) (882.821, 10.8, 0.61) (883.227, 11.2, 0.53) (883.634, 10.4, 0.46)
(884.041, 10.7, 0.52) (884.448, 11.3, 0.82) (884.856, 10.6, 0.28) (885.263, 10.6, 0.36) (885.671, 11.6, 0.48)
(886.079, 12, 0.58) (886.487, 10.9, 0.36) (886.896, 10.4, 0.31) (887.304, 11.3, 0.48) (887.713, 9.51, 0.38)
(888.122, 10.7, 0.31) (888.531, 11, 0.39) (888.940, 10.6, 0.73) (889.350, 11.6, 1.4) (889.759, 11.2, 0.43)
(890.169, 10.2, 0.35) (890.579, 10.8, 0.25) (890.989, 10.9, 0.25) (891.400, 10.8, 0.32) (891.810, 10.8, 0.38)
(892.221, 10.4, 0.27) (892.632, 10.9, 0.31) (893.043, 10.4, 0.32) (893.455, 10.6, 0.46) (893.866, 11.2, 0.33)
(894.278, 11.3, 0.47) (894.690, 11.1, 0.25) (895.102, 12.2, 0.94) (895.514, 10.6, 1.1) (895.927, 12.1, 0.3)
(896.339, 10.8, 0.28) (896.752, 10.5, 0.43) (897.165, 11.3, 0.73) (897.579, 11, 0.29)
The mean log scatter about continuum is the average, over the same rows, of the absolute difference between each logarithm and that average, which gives 0.0112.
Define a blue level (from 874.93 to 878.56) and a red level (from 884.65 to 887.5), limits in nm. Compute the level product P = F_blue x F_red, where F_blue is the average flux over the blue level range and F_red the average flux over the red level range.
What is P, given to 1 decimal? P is 118.7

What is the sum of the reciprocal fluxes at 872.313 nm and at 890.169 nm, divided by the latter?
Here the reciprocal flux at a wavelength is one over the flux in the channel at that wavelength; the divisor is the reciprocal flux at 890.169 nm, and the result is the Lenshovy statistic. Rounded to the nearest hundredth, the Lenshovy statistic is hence 1.94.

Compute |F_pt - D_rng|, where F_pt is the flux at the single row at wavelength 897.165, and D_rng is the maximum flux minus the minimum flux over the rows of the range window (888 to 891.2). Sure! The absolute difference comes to 9.9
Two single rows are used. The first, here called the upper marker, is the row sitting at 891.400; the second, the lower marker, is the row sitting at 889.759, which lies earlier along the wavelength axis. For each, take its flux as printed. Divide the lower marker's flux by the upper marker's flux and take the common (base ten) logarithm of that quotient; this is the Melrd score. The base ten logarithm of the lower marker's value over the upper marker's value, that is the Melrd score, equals 0.02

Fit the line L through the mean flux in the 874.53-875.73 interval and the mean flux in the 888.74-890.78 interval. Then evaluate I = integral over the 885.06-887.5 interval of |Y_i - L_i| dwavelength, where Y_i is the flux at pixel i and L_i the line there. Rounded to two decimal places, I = 1.26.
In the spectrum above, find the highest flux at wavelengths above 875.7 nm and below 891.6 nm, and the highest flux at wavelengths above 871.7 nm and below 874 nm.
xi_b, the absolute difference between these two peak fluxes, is 0.8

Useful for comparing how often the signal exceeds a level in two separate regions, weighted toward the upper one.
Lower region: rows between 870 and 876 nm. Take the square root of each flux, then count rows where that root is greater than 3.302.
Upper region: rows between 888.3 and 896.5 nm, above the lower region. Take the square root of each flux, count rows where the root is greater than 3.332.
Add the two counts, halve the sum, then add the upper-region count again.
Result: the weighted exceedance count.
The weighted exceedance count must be 12.0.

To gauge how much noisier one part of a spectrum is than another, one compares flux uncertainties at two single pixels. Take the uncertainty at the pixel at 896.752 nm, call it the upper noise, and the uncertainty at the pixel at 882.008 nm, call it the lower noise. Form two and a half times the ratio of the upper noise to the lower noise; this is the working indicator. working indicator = 4.0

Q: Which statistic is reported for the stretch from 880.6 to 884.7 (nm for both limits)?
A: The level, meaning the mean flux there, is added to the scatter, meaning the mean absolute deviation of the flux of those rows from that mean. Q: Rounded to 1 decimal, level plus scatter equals 11.2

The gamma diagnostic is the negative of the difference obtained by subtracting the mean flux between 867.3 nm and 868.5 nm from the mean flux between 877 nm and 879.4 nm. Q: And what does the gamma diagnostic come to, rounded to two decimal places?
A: -0.43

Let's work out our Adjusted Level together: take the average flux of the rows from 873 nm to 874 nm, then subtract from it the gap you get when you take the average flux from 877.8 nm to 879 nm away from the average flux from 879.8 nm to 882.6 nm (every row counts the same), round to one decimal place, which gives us 10.9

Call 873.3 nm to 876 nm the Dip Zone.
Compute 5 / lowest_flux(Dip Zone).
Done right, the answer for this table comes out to 0.481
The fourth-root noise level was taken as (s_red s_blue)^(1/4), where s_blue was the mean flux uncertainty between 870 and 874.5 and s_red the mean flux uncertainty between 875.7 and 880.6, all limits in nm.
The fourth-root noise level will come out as 0.486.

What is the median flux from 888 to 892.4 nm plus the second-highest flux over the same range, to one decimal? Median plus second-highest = 22.0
